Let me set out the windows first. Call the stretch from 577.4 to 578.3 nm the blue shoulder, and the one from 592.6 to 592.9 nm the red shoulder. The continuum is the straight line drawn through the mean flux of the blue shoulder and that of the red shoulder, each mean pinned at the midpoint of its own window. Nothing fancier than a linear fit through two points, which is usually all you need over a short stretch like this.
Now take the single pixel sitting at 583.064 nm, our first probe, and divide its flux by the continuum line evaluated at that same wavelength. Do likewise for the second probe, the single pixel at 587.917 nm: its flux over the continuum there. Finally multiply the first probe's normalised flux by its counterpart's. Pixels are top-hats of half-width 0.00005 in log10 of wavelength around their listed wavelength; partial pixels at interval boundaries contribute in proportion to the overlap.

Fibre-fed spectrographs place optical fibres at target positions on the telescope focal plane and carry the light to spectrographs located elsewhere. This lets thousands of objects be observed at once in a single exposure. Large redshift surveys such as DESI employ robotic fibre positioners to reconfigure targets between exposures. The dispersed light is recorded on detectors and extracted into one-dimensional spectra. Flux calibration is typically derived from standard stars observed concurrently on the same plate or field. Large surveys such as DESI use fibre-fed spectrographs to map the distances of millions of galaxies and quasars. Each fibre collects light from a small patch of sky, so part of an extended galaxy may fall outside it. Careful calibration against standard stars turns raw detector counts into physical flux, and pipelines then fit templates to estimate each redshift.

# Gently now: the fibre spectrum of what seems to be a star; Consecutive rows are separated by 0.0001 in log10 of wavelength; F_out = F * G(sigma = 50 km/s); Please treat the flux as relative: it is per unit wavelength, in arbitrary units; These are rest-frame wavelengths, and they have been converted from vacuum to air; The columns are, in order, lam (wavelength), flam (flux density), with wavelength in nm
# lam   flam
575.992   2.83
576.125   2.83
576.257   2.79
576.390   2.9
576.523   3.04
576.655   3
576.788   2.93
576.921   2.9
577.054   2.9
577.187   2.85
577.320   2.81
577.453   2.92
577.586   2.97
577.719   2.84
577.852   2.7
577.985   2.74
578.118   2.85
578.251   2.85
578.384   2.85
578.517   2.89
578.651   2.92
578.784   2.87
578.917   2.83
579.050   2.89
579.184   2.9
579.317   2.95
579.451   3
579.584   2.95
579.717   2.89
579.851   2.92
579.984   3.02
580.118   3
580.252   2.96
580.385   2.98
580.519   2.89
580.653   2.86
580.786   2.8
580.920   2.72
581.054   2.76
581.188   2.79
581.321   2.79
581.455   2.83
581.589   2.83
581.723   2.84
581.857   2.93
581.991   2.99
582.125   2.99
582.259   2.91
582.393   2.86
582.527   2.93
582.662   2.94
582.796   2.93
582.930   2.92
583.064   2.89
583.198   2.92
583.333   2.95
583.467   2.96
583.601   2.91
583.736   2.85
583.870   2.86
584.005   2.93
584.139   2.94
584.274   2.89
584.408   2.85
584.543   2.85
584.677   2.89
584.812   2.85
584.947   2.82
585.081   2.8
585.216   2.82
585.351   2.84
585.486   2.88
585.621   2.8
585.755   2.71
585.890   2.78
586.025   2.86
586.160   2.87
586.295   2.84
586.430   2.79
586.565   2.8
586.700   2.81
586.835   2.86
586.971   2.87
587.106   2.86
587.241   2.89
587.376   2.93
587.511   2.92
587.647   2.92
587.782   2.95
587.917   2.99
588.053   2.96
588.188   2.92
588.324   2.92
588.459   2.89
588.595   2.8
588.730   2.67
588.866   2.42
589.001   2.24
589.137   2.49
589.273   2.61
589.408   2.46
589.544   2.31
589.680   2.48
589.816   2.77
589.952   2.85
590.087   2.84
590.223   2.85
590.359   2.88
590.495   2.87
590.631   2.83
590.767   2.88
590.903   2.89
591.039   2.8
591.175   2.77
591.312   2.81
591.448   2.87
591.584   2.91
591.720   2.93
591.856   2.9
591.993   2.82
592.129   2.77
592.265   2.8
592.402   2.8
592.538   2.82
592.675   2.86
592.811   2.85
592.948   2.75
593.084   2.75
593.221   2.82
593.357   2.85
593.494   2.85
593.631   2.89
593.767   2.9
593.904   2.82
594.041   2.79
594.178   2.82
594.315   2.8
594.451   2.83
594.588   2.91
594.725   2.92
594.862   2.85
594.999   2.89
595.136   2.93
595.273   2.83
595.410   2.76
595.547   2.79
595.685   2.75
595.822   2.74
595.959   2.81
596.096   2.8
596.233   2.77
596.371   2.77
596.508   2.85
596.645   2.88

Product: 1.07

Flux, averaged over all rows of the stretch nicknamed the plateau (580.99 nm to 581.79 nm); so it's 2.81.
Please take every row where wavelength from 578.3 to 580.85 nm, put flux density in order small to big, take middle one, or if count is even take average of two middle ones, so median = 2.90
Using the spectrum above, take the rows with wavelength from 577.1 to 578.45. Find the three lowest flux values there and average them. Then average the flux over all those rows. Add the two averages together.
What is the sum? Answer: 5.59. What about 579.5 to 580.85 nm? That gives 5.78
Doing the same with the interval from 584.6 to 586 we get 5.58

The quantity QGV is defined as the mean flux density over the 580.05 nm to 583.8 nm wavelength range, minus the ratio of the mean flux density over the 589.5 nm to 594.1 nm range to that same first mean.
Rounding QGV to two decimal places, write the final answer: 1.92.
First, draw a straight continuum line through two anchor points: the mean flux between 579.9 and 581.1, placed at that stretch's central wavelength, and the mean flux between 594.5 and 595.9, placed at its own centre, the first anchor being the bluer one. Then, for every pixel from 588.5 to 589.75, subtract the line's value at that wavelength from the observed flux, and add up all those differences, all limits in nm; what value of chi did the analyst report -3.2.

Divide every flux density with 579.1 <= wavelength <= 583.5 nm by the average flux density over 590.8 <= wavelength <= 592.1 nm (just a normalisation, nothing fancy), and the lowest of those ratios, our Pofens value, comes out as 0.953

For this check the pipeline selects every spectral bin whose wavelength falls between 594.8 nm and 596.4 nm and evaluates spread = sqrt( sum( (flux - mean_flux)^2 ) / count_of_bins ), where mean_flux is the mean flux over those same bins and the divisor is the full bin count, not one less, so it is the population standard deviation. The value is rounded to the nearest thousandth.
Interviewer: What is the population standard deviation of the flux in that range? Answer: 0.056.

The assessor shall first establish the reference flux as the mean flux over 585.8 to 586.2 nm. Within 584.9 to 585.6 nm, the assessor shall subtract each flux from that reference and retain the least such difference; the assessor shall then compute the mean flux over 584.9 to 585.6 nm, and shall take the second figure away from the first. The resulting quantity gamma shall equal -2.9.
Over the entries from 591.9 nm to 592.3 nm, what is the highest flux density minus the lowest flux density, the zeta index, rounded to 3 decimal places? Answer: 0.050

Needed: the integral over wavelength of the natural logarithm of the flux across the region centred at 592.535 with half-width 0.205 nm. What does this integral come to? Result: 0.425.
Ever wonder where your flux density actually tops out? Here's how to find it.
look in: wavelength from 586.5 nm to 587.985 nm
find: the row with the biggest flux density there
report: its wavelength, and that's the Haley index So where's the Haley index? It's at 587.917 nm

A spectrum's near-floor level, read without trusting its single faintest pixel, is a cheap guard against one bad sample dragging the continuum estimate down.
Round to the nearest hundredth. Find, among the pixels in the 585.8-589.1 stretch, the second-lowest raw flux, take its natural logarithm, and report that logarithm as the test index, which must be 0.88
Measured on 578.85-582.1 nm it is 1.02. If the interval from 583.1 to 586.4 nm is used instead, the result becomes 1.02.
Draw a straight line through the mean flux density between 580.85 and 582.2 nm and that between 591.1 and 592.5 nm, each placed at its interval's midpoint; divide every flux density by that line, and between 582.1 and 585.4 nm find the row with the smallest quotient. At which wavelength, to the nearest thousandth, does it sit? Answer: 585.081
